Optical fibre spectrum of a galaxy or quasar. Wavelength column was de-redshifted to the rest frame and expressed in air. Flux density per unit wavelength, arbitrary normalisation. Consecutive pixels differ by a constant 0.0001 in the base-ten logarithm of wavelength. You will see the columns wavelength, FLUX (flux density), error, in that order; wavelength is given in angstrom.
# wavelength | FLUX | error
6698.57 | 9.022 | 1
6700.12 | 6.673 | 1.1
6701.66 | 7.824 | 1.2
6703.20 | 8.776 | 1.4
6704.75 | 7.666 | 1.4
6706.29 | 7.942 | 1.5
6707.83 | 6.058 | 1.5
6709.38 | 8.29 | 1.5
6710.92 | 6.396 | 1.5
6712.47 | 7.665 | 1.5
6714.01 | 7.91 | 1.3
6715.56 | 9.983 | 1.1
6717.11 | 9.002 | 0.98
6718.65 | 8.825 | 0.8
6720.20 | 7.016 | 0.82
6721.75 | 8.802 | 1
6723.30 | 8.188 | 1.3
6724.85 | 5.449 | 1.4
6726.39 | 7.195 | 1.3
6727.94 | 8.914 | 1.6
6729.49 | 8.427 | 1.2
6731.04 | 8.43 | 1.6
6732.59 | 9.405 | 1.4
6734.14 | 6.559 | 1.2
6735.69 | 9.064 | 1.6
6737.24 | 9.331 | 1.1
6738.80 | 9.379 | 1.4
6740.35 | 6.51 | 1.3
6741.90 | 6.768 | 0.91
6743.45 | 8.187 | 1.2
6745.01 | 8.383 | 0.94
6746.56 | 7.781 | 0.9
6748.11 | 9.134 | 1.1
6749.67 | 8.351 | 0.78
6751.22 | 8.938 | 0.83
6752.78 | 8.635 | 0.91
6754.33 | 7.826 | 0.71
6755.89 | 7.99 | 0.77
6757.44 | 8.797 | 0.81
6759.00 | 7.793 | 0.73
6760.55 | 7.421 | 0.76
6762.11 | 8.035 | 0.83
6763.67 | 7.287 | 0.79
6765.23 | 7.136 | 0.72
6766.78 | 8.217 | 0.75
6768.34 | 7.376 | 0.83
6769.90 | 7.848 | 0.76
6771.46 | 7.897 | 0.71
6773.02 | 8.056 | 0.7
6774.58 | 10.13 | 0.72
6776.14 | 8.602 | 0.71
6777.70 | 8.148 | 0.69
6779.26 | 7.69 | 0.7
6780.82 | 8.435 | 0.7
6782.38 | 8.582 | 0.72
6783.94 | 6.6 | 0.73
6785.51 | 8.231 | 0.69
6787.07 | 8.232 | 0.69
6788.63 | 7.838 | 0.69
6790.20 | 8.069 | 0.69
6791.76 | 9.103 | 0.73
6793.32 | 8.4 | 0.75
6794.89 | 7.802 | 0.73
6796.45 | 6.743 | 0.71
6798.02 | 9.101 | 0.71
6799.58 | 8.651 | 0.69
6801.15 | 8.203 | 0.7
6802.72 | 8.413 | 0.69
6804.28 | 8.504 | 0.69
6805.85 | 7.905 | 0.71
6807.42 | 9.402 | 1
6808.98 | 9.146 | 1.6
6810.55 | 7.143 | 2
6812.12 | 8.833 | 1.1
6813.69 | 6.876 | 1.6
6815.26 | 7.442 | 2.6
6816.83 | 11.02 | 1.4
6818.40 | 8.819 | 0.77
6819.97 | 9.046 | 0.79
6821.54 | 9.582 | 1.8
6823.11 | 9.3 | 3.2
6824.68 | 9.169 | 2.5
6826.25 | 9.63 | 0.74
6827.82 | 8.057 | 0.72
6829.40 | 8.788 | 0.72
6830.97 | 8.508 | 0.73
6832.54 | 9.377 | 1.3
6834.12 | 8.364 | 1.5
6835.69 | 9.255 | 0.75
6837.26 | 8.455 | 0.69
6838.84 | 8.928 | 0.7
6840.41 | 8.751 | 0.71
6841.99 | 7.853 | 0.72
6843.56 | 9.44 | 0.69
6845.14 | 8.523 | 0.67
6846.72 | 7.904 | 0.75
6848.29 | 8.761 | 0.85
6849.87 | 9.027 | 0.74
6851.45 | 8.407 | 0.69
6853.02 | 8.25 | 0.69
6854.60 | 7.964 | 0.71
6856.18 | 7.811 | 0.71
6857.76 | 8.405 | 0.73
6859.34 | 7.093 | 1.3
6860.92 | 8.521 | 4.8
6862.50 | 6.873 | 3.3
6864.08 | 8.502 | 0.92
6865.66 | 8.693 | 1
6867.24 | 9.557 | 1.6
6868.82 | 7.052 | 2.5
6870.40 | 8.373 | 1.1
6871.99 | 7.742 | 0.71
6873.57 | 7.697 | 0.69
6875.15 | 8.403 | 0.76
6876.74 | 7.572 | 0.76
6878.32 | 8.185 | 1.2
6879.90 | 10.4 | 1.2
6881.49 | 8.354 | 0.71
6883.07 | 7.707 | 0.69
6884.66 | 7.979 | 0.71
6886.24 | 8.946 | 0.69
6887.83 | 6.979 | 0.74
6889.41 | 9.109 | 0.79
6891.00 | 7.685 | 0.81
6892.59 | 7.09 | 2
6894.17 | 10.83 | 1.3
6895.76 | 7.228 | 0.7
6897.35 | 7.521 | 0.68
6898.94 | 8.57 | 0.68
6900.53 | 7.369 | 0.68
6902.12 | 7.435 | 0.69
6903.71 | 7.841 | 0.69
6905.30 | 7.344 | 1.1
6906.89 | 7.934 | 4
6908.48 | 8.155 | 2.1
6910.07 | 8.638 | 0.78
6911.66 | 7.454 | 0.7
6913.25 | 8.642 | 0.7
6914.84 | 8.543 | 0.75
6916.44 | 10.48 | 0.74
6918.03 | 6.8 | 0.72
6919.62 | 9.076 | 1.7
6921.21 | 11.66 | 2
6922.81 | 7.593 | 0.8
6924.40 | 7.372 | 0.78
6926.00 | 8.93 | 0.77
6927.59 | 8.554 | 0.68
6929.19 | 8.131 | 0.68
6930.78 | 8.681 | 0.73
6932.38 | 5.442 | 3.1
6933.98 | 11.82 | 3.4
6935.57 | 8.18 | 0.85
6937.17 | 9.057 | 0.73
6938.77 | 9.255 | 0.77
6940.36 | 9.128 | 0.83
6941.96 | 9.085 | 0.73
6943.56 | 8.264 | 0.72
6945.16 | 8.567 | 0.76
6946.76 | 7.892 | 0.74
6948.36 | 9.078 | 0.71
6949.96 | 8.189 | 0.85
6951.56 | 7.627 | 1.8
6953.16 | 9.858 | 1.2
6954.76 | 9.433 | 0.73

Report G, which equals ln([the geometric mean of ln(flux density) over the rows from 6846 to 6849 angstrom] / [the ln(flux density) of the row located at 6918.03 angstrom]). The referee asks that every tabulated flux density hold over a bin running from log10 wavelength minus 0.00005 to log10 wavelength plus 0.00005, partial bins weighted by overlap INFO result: 0.100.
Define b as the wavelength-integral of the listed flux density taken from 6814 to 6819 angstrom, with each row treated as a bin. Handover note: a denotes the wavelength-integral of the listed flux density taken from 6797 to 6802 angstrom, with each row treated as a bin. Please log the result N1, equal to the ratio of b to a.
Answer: 1.04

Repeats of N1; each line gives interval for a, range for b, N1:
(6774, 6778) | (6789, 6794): 1.18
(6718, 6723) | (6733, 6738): 1.03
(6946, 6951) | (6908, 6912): 0.78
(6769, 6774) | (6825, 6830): 1.11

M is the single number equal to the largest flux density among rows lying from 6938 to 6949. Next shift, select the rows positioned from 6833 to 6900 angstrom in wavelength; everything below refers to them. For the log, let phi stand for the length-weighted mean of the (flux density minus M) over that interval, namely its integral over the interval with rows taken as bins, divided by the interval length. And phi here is -0.95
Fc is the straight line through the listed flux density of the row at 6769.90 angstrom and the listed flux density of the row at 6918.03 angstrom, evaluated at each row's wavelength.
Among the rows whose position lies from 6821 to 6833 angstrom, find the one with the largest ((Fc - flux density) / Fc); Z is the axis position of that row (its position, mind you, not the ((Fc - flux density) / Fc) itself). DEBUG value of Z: 6827.82 angstrom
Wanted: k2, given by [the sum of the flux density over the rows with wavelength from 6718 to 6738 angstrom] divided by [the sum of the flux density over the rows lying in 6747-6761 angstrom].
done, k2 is 1.4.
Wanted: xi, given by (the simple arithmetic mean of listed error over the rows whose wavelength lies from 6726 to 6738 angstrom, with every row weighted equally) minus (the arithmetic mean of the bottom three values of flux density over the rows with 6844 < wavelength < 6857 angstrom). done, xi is -6.5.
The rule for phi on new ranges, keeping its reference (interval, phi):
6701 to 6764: -1.19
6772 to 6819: -0.92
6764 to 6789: -1.20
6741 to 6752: -1.05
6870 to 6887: -0.95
